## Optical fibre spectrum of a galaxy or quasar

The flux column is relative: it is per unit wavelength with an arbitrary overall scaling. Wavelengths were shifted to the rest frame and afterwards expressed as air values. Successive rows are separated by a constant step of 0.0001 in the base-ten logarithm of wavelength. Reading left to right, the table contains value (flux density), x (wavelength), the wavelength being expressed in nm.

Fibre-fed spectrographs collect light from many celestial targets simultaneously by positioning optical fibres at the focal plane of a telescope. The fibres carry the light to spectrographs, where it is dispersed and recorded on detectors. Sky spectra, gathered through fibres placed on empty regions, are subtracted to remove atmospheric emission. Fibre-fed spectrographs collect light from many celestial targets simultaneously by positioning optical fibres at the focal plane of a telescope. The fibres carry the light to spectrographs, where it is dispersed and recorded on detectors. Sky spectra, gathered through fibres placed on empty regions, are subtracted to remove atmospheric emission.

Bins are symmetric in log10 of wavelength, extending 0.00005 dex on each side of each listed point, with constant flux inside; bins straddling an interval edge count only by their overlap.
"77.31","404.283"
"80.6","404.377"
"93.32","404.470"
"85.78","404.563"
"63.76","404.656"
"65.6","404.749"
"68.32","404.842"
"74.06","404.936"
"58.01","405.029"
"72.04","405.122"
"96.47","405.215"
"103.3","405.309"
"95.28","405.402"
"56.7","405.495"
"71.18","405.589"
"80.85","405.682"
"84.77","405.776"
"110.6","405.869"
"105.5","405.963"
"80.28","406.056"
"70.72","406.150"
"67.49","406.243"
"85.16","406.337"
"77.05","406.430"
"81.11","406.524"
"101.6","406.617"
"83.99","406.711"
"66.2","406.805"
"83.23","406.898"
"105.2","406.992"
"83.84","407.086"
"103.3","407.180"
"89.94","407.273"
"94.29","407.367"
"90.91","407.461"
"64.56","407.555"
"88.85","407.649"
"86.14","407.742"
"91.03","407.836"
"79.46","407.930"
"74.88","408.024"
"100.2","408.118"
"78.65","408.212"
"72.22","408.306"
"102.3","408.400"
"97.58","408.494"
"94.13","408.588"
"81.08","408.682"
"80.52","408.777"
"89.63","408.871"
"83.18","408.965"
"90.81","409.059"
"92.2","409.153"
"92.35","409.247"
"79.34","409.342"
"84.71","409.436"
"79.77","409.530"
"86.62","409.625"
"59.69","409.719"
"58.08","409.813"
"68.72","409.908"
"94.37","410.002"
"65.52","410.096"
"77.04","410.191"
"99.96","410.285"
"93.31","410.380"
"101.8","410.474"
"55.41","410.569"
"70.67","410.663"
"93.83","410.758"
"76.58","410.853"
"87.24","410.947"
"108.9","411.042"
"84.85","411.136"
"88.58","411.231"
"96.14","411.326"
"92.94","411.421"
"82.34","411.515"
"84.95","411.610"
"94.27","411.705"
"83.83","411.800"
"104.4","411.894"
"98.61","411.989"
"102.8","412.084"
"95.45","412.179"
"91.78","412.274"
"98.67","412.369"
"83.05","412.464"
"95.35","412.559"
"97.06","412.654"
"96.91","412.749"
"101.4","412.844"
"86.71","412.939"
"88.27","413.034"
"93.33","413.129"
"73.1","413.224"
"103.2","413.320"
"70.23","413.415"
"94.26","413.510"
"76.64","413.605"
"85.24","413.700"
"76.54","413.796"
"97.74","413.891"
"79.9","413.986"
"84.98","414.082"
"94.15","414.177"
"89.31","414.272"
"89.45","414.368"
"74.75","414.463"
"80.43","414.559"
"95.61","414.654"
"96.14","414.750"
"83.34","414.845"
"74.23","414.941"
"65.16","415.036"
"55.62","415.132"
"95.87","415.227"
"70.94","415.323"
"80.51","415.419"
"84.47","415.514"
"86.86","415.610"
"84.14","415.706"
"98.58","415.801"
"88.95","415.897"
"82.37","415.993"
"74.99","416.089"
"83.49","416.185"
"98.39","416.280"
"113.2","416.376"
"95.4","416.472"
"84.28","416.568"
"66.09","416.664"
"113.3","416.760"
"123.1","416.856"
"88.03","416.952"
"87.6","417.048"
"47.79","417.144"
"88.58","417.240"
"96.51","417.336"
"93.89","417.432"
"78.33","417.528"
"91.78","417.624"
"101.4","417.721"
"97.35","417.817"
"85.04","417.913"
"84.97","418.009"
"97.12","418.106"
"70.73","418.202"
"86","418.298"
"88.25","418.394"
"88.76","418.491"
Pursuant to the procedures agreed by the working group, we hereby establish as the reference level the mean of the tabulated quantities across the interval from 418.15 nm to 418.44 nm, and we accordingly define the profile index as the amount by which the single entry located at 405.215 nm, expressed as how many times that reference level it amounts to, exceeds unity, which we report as 0.18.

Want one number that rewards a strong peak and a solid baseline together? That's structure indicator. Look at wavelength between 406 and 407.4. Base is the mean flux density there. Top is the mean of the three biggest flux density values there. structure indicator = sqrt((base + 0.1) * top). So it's 94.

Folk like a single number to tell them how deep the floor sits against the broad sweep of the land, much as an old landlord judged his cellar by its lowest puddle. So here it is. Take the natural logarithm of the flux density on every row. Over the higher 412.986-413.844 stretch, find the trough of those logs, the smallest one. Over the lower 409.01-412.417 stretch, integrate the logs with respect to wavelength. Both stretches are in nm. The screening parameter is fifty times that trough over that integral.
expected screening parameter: 14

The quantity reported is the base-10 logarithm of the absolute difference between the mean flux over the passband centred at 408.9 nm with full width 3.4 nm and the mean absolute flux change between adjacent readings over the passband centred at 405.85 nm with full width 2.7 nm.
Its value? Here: 1.84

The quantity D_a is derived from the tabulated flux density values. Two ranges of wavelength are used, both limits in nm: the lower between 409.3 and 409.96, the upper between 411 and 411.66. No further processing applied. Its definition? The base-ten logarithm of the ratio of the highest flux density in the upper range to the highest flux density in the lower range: 0.099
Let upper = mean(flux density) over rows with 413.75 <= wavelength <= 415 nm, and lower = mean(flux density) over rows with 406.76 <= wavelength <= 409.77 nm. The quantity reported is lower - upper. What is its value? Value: 0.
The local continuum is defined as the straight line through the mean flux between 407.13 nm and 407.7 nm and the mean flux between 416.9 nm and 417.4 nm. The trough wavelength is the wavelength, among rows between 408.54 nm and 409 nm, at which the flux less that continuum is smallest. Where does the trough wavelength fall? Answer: 408.777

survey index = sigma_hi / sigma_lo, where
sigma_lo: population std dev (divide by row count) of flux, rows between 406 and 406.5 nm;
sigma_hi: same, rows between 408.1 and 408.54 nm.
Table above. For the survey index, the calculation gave 1.9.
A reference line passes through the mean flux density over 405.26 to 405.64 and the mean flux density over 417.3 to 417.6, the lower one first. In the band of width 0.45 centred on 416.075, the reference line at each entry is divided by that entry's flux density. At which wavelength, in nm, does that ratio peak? 416.089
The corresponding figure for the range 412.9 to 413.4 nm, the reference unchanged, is 413.224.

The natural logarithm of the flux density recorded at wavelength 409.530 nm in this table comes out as 4.38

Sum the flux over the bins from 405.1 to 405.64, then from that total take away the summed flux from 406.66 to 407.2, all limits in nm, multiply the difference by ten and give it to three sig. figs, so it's -308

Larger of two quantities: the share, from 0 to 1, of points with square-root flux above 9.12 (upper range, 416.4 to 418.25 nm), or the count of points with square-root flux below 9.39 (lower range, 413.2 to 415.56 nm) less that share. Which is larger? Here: 15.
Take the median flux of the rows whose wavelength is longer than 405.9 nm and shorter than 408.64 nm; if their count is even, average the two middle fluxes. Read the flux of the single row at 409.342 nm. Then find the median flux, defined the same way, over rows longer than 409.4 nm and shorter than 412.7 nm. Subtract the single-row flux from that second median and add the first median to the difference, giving 94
